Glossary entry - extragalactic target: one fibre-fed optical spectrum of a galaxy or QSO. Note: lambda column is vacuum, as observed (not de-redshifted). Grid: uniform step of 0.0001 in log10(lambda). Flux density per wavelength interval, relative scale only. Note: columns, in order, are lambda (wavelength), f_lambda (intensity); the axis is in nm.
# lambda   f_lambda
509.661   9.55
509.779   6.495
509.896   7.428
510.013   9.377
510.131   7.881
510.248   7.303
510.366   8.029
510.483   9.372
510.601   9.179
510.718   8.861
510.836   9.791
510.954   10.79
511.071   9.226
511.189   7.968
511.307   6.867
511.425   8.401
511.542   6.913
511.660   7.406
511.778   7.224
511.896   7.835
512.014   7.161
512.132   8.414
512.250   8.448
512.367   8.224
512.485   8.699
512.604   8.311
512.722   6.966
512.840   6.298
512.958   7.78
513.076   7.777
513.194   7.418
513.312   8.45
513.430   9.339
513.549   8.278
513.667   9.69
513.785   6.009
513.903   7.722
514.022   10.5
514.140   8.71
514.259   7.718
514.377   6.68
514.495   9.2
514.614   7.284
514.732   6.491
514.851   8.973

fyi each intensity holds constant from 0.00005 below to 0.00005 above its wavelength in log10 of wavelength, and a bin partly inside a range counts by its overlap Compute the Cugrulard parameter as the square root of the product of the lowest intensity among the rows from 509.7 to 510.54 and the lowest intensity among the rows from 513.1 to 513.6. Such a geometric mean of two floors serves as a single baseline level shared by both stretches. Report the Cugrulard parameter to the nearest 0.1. 6.9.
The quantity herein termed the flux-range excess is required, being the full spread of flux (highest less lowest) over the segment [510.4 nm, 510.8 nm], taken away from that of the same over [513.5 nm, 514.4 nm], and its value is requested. 4.0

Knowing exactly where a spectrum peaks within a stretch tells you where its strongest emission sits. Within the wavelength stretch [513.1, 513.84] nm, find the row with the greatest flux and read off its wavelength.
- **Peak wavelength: 513.667 nm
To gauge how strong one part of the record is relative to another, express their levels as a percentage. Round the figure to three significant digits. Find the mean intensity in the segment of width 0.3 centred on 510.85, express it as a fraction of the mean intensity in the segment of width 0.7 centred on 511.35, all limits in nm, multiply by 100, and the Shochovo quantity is 126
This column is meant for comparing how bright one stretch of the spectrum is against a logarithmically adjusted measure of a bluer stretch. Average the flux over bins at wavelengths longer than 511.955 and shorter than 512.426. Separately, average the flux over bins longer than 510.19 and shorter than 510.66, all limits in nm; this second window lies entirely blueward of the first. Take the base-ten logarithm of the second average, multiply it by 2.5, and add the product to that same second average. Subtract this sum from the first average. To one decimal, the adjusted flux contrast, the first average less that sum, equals -2.7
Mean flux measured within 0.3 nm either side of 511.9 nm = 7.6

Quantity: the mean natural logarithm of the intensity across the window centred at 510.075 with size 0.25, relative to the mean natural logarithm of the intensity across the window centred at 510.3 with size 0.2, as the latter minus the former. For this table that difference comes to -0.12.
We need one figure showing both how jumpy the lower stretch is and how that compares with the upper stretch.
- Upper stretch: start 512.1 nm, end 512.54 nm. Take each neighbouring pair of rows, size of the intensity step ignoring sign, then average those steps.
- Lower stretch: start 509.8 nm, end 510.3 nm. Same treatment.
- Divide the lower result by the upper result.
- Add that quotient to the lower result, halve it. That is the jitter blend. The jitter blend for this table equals 3.4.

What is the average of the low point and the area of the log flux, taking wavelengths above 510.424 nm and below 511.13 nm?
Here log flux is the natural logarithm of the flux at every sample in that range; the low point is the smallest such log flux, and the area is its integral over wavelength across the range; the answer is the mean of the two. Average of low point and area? 1.89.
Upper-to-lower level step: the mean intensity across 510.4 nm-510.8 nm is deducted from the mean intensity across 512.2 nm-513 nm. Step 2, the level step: -1.3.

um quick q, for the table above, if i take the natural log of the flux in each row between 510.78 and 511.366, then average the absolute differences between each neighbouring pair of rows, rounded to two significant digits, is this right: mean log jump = 0.14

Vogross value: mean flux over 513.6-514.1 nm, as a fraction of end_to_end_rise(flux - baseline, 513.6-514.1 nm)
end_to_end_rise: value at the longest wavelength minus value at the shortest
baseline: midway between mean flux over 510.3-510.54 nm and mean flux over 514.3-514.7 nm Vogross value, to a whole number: 10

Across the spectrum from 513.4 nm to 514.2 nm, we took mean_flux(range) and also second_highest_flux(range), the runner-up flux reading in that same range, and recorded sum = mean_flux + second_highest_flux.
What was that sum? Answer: 18.3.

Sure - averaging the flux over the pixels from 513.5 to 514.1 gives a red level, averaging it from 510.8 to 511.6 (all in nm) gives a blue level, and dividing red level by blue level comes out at 0.99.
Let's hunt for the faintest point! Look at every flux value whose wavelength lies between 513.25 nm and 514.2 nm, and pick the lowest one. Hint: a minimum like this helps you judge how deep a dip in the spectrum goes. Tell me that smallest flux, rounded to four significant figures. 6.009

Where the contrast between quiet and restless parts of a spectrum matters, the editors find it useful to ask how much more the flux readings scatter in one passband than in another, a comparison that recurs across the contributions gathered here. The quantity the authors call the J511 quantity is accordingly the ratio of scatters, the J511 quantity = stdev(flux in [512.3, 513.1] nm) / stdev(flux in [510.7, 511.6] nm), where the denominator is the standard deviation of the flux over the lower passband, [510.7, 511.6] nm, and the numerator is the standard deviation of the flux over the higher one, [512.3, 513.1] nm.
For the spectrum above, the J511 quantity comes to 0.61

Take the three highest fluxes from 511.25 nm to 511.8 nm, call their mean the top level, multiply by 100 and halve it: 384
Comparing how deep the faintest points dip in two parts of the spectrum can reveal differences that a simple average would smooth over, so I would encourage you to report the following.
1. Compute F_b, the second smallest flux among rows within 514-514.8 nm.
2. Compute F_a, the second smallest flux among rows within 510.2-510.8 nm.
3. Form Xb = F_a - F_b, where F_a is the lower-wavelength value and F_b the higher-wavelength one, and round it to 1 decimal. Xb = 1.3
